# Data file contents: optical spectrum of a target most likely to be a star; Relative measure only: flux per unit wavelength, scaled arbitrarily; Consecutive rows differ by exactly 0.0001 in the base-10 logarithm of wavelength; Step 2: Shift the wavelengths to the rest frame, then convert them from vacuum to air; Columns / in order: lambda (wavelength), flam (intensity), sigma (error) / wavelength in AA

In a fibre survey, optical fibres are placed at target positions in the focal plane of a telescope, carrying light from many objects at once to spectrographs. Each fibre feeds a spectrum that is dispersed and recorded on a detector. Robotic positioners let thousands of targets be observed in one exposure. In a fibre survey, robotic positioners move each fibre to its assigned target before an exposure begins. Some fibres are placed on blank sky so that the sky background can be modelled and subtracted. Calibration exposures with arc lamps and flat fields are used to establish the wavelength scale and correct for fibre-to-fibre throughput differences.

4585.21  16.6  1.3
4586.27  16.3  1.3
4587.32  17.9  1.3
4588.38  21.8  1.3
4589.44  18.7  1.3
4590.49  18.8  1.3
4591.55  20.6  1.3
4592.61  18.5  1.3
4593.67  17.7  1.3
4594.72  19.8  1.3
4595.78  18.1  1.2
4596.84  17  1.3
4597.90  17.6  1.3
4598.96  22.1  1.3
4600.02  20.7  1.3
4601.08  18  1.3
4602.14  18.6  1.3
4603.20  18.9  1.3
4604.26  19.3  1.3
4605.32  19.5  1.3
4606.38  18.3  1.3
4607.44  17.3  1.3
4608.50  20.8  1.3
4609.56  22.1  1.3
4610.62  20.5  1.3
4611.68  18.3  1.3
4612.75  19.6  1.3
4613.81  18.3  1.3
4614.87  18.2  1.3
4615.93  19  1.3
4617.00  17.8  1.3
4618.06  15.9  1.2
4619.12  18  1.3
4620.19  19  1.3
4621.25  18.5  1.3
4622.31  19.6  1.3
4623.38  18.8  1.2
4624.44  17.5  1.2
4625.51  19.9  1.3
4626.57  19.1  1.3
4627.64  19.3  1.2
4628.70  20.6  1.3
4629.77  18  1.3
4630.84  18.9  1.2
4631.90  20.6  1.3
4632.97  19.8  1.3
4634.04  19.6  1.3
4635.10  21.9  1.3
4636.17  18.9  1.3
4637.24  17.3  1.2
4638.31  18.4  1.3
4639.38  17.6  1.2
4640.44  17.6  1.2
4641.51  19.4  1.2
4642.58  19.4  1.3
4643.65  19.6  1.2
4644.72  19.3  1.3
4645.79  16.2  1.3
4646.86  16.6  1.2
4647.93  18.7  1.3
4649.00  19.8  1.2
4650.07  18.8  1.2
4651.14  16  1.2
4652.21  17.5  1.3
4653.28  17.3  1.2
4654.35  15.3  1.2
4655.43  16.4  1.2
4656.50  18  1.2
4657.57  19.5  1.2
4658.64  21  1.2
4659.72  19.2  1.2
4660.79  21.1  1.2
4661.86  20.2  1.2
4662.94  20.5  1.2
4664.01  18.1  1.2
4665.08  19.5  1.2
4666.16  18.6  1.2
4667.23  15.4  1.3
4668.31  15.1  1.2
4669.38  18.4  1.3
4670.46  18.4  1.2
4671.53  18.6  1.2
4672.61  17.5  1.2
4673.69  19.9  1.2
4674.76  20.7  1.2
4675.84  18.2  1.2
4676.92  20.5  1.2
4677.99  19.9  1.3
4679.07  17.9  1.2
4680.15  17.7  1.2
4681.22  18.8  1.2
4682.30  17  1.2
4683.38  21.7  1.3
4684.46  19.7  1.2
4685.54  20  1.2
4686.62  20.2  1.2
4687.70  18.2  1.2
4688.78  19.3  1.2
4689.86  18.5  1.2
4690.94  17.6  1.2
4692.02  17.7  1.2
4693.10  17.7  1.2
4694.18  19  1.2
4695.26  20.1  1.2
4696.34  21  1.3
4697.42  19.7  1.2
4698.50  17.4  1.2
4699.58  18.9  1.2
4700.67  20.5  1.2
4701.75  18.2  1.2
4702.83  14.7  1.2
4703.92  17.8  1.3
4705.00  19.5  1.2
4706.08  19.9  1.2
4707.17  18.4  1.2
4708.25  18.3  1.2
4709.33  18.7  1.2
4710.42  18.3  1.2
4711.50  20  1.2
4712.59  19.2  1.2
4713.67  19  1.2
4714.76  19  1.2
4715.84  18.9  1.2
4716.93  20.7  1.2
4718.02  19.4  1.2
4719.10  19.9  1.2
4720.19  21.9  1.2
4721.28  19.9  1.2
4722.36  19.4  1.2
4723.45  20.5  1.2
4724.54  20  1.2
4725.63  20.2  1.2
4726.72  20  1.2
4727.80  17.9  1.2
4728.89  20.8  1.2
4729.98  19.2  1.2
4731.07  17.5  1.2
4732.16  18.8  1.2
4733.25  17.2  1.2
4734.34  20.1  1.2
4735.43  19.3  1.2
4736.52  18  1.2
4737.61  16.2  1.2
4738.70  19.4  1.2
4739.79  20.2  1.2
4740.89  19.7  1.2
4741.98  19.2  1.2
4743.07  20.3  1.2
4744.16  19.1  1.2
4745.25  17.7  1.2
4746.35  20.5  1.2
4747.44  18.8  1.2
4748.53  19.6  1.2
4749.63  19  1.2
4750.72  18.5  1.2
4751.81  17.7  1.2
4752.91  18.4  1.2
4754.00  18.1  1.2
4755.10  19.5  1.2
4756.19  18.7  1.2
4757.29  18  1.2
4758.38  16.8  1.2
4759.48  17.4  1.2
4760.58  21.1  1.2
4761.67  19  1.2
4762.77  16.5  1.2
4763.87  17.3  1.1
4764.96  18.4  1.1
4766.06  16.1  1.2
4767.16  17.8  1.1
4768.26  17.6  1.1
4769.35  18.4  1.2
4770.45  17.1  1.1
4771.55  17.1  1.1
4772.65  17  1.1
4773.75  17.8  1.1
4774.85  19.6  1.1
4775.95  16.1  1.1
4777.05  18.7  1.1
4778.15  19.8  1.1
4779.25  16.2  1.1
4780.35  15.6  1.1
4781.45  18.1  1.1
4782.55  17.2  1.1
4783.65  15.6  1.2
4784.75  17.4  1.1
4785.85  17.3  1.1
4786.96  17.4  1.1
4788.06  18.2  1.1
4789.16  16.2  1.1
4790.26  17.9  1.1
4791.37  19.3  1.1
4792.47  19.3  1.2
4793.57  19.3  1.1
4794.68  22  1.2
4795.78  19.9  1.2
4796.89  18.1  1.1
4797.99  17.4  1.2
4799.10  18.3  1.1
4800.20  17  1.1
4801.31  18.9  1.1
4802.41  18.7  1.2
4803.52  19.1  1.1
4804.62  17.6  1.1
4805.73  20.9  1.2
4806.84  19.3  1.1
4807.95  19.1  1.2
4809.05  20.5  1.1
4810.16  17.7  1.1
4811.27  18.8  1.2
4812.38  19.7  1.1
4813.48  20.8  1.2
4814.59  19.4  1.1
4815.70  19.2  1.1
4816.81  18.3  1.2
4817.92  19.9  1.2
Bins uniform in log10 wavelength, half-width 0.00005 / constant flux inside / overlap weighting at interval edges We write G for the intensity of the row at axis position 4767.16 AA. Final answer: 17.8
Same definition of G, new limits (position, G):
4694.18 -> 19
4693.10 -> 17.7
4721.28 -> 19.9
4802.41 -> 18.7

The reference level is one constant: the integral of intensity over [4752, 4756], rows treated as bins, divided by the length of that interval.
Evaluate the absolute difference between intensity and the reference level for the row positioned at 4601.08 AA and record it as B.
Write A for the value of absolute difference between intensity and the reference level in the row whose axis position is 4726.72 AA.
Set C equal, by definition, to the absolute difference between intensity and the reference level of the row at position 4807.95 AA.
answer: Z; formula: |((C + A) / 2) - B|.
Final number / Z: 0.40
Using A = 1.4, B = 0.6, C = 0.5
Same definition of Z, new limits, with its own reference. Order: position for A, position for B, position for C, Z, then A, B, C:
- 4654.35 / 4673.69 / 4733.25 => 1.00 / 3.3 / 1.3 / 1.4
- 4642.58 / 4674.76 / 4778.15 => 1.10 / 0.8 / 2.1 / 1.2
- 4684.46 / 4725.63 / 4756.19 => 1.00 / 1.1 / 1.6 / 0.1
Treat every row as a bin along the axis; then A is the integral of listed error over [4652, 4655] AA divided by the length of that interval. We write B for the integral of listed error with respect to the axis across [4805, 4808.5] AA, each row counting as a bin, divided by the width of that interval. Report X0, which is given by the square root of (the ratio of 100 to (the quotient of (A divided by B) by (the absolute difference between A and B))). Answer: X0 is 2.4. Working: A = 1.22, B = 1.161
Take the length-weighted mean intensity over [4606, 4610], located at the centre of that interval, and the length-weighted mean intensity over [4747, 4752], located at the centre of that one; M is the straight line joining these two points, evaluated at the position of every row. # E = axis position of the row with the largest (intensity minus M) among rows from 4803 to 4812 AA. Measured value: 4805.73 AA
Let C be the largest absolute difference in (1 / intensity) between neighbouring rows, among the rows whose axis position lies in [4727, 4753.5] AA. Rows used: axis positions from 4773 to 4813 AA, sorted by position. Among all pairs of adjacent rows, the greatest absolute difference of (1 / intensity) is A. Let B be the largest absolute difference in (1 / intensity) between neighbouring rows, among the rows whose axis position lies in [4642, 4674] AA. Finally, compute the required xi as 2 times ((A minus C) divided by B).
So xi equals 0.2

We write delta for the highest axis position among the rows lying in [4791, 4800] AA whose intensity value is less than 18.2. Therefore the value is 4797.99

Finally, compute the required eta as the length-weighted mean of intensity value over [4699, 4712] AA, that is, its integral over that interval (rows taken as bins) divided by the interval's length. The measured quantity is 18.6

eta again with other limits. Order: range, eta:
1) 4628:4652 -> 18.8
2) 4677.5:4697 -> 19.0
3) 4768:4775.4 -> 17.8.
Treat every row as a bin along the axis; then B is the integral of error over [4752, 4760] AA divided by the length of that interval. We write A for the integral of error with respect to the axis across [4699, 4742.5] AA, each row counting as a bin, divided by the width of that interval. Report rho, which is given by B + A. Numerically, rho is 2.40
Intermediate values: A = 1.20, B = 1.20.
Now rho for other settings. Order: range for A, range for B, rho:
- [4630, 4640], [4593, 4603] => 2.56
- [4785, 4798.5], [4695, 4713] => 2.34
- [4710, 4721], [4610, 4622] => 2.49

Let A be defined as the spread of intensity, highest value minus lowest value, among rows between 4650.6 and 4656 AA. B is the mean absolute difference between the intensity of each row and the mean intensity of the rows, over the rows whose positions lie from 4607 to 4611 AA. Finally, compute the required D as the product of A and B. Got 3.2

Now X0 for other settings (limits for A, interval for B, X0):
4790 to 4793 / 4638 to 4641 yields 3.2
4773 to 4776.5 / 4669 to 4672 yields 3.8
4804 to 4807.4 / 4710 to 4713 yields 2.7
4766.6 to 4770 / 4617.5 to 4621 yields 3.9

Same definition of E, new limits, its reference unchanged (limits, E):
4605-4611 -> 4609.56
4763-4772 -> 4769.35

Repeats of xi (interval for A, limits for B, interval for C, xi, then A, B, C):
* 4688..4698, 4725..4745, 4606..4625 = -1.2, 0.0039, 0.0102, 0.0097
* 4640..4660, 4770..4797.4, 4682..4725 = -0.6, 0.0099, 0.0112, 0.0131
